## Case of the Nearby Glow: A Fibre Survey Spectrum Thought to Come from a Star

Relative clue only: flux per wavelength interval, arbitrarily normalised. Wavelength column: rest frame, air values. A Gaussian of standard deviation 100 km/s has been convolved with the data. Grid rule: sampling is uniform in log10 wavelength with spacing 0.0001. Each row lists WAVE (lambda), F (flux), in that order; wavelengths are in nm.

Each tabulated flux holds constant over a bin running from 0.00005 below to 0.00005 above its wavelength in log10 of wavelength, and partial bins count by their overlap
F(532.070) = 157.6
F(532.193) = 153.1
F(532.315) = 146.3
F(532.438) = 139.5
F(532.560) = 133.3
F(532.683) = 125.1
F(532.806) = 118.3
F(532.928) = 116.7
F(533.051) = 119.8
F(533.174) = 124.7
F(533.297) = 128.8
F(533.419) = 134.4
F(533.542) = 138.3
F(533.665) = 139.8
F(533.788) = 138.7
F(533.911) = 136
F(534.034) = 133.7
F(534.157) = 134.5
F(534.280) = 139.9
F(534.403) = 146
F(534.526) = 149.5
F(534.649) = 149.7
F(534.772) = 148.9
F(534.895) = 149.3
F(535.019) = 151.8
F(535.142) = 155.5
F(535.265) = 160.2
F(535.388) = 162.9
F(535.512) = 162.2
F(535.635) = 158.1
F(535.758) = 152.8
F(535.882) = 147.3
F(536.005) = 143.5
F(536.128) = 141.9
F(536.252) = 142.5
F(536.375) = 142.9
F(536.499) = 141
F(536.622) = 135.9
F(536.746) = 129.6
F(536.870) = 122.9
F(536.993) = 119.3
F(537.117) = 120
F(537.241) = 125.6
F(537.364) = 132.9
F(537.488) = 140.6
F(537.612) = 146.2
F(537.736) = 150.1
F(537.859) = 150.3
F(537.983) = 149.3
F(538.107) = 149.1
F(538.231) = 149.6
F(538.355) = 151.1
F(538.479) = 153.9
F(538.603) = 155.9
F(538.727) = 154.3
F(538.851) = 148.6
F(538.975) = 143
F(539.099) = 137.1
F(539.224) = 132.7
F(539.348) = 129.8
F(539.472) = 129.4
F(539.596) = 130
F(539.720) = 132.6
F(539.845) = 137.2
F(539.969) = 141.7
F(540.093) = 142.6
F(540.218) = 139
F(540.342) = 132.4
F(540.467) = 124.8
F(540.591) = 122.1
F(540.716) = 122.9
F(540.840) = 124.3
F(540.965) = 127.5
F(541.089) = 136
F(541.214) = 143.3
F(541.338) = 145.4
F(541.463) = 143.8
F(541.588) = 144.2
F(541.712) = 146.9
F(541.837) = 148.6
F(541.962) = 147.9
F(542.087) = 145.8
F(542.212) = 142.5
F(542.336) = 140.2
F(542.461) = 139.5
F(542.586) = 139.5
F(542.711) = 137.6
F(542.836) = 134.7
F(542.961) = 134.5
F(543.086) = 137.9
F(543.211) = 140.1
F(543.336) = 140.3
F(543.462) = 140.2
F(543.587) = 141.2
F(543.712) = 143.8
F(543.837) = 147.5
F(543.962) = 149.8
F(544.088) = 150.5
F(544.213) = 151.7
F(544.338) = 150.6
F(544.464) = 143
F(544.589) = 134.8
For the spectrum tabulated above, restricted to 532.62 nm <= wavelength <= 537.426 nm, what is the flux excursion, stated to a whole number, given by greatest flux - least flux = 46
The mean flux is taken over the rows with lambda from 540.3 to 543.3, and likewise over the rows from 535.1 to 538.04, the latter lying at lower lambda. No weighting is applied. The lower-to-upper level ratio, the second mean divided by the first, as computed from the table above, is 1.04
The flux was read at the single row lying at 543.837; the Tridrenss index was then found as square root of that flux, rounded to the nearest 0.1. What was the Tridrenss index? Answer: 12.1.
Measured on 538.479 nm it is 12.4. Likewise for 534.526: 12.2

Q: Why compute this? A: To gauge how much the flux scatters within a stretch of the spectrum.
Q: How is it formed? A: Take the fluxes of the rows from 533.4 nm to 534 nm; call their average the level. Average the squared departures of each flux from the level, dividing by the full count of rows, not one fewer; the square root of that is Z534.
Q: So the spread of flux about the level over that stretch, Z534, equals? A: 2.0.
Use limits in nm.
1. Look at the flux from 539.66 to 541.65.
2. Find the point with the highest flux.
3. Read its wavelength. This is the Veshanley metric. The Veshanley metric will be 541.338 nm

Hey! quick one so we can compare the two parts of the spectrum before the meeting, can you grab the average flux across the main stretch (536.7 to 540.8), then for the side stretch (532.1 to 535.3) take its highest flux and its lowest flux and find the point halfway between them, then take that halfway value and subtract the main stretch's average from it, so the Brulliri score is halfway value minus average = 0.7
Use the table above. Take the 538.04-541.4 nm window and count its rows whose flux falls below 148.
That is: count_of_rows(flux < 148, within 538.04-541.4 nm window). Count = 20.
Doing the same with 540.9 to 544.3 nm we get 23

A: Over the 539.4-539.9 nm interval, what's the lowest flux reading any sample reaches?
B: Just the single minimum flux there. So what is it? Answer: 129.4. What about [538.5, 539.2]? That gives 137.1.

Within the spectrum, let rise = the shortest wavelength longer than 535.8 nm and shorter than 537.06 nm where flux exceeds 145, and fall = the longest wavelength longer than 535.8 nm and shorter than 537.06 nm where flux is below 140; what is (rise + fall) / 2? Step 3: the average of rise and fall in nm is 536.44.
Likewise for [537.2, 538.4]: 537.49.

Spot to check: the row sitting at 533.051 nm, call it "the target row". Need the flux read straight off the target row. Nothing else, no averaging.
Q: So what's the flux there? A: 119.8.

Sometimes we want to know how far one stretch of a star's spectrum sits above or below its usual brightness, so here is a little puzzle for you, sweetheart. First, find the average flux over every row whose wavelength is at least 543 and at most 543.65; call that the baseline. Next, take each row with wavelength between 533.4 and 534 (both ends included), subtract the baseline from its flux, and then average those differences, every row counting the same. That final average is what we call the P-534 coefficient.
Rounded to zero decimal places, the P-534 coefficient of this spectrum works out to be -2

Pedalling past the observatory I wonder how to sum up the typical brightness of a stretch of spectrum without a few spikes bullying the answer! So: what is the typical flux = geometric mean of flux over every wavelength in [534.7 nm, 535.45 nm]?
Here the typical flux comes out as 155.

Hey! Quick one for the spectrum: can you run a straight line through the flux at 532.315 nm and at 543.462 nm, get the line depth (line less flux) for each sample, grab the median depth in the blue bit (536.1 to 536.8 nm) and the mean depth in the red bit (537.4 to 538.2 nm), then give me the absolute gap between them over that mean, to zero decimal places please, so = -2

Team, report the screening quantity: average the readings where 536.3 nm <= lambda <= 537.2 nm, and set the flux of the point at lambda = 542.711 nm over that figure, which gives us 1.06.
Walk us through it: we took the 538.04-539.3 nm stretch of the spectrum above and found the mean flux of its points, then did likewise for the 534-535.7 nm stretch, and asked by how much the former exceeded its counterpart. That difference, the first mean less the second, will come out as -3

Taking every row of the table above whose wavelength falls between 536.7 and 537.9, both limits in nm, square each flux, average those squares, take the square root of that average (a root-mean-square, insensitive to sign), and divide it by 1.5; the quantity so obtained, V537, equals 90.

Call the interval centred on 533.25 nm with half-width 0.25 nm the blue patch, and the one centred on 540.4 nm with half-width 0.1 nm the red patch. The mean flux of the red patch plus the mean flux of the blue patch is 256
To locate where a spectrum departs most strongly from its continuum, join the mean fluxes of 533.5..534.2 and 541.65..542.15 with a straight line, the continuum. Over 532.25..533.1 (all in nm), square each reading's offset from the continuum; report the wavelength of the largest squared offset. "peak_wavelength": 532.928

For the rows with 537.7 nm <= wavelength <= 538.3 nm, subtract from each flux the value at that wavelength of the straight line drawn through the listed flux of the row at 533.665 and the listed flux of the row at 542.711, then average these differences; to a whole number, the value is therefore 11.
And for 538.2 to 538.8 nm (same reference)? 14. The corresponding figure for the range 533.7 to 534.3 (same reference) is -3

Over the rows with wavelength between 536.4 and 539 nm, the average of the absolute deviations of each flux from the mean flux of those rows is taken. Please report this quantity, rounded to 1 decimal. 10.0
